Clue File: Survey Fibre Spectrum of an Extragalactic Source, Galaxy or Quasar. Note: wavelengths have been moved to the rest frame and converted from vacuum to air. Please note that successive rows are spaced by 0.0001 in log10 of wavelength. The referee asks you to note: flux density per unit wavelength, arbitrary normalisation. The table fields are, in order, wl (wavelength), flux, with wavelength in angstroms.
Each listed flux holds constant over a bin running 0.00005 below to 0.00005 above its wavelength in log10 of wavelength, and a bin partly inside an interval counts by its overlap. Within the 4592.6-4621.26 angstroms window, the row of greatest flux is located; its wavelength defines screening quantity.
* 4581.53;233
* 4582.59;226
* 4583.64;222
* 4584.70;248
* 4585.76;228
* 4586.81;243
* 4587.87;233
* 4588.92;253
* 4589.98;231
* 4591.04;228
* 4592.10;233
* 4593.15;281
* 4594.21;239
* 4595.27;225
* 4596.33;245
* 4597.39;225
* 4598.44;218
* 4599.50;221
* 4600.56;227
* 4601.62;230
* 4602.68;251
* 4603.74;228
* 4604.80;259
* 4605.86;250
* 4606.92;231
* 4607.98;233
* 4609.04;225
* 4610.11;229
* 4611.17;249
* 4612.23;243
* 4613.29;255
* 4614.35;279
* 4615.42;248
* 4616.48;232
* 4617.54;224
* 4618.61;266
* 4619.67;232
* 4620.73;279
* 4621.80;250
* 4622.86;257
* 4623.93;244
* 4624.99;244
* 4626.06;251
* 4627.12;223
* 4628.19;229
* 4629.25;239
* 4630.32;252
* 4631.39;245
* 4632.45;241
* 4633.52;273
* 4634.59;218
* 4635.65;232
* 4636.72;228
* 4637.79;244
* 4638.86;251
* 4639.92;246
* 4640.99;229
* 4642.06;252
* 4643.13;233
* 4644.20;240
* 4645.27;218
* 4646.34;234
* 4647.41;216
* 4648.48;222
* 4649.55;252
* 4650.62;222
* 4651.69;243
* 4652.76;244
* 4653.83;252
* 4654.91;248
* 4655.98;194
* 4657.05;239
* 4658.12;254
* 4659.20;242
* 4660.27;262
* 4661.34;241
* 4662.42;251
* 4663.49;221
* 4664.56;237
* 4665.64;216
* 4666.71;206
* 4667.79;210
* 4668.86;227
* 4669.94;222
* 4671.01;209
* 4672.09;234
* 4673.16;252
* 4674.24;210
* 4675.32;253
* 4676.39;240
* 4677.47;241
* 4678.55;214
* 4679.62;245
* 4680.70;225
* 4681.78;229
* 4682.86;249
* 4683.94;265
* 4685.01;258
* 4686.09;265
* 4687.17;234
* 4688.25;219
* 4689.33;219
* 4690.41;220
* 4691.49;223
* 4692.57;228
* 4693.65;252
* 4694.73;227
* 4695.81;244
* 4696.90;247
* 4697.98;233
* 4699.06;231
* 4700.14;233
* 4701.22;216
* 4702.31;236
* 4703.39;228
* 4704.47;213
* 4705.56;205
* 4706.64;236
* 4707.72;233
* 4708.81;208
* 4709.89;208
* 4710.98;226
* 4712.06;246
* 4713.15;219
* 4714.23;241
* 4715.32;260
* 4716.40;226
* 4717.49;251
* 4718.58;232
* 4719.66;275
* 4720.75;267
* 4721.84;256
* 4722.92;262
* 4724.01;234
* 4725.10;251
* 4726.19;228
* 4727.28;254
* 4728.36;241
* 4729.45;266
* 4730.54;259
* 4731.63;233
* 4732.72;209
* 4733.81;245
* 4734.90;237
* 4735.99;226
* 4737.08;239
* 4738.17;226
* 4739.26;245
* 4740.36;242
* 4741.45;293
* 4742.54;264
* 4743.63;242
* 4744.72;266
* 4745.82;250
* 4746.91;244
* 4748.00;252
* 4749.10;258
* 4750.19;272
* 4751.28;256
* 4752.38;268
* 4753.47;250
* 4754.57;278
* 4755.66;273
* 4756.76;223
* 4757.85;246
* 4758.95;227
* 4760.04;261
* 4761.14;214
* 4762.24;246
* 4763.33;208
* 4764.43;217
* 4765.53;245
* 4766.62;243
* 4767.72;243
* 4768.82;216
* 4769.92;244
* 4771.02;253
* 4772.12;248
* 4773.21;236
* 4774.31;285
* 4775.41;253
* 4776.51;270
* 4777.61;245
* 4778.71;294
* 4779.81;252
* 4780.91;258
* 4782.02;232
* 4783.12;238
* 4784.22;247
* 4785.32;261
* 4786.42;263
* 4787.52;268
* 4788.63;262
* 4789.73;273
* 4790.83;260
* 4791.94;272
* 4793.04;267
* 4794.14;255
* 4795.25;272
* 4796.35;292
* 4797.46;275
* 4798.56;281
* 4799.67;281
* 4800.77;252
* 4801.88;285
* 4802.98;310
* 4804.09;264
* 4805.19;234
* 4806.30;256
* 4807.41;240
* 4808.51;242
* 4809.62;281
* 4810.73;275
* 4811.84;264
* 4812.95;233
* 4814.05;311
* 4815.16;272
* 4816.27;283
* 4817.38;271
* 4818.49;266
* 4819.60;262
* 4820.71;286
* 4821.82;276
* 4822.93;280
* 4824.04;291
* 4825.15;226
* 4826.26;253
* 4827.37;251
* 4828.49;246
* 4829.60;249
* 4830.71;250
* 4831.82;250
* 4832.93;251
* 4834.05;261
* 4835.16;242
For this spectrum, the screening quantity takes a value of 4593.15 angstroms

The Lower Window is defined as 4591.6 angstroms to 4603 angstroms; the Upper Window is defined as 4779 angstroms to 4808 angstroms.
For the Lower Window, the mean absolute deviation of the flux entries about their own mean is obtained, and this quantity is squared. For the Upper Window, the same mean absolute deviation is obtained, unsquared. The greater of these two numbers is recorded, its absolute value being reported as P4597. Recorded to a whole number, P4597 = 173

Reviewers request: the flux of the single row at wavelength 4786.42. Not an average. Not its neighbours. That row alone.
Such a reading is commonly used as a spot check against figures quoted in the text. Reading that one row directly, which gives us 263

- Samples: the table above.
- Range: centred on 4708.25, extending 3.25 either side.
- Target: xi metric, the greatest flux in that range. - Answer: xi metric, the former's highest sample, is 236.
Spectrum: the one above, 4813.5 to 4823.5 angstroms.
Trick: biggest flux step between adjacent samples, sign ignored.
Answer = 39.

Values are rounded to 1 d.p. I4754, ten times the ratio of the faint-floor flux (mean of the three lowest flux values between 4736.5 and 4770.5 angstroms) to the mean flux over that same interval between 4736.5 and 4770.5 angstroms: 8.6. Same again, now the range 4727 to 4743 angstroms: 9.0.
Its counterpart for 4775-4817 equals 8.8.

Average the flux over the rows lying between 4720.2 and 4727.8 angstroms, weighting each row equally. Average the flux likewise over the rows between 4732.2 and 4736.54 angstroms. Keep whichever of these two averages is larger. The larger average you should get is 250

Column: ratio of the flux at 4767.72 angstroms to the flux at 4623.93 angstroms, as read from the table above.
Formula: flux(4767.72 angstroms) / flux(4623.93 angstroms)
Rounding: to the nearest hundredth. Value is 1.00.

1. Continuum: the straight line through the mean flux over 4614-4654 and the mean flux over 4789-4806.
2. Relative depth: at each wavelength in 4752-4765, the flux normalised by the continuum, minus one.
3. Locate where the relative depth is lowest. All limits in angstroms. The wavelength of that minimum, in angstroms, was 4763.33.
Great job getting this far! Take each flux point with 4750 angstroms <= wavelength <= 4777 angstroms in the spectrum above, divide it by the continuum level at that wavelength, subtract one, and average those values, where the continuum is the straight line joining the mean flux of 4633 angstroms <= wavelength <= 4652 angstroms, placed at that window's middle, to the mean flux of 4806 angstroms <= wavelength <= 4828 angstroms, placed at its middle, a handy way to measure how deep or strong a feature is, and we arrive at -0.04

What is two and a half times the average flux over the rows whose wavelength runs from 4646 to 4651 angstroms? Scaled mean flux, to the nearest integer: 573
